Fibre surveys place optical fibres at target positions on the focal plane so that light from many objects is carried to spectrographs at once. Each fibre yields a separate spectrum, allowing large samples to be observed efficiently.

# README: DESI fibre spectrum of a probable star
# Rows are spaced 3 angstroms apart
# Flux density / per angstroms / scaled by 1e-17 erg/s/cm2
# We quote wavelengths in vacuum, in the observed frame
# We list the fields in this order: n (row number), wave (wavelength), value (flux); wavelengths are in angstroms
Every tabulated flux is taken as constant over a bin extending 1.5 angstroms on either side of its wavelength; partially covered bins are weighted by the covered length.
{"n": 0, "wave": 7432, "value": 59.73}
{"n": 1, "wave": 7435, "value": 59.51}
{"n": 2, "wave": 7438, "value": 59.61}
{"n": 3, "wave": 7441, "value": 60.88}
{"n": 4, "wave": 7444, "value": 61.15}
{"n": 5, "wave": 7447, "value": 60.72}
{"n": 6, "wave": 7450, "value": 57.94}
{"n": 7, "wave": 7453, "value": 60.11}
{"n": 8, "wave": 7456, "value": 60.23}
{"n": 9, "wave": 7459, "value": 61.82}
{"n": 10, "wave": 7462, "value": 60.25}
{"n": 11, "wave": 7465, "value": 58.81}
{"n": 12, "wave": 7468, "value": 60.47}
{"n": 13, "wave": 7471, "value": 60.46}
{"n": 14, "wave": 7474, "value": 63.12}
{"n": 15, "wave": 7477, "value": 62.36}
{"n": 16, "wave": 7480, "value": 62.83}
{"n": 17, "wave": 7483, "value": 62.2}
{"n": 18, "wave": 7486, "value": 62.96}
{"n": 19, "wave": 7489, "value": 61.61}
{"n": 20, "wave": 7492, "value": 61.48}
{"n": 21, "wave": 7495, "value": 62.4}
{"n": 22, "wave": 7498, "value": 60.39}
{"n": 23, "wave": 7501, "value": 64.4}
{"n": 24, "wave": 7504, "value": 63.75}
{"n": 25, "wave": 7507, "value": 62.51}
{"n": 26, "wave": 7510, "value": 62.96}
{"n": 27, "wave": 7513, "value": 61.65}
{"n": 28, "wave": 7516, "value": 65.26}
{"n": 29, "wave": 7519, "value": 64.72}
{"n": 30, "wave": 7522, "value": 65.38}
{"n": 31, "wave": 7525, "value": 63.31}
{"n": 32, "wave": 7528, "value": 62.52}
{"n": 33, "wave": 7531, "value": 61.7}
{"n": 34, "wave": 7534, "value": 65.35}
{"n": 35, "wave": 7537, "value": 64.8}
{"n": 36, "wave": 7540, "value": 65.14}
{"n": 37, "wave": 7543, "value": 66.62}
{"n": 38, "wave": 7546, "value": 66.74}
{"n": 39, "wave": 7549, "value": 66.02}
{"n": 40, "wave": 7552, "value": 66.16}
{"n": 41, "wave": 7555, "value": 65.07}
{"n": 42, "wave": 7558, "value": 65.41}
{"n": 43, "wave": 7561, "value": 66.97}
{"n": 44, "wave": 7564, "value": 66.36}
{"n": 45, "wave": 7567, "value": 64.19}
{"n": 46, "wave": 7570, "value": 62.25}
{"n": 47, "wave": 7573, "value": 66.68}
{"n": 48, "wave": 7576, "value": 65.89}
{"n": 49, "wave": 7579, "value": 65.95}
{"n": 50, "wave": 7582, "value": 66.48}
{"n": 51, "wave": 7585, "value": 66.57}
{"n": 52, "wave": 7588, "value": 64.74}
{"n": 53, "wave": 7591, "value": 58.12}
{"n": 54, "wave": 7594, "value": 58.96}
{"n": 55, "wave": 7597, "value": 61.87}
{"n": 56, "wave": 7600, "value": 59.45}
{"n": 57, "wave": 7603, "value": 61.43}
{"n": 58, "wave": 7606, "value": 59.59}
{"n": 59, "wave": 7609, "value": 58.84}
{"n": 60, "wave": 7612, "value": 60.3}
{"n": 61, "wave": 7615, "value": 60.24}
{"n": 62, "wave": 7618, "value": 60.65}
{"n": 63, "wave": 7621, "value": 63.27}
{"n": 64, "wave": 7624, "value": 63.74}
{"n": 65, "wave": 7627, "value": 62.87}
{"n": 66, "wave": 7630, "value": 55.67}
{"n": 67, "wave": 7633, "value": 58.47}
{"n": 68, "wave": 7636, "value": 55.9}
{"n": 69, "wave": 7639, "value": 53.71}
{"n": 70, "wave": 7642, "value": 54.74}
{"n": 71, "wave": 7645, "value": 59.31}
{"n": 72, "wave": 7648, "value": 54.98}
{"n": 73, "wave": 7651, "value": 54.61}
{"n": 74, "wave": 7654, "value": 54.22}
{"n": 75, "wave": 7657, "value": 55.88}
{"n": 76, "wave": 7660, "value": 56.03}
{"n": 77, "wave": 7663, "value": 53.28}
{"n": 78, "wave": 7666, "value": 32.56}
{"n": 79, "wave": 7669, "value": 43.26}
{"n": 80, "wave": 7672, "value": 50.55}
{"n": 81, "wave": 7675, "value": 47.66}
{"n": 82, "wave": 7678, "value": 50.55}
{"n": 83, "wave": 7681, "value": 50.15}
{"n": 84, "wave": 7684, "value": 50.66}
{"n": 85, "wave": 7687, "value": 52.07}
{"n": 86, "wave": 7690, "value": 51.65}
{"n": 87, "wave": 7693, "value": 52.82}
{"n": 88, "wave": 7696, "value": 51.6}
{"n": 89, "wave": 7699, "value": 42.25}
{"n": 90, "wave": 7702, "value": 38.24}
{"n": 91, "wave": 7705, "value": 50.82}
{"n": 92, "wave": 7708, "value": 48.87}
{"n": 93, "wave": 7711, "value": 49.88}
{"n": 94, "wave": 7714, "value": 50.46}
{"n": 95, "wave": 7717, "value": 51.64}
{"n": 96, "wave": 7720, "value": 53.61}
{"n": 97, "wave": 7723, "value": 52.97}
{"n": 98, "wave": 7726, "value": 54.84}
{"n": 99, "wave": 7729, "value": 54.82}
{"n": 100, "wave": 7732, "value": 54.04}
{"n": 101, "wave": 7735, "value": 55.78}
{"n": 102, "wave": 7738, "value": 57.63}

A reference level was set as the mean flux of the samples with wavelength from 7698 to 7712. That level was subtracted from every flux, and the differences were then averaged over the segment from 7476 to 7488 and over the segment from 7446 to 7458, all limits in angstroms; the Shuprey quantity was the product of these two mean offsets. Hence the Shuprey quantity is 228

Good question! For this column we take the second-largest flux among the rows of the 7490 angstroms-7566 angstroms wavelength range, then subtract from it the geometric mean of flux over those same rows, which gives 2.5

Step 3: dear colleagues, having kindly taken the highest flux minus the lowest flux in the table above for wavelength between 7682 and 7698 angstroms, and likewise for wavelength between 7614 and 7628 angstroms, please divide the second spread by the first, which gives 1.6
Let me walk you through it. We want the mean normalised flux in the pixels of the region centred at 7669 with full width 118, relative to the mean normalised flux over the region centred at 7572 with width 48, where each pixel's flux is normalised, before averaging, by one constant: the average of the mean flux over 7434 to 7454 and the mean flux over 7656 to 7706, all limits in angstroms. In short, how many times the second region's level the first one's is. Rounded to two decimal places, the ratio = 0.82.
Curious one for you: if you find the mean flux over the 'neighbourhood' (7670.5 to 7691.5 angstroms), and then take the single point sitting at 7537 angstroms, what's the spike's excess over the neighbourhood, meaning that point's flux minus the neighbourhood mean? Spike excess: 14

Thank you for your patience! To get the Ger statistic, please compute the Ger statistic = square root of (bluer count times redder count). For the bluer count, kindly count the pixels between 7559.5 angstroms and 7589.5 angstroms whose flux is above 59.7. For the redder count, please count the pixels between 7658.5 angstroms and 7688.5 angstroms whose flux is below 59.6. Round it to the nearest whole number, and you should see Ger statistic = 10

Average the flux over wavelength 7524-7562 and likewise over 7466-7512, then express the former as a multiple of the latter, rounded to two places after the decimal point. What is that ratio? 1.05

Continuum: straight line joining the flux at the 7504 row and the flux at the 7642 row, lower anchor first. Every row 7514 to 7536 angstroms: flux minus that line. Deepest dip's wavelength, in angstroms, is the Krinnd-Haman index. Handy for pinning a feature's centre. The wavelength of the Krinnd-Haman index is 7531 angstroms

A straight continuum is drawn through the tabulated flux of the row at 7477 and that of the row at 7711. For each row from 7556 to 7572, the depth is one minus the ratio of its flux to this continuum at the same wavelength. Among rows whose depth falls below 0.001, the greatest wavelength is 7570 angstroms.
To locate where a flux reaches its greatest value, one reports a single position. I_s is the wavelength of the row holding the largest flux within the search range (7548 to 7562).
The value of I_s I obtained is 7561 angstroms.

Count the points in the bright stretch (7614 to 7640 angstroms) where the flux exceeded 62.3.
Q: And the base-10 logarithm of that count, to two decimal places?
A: 0.48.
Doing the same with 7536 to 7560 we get 0.90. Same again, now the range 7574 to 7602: 0.70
